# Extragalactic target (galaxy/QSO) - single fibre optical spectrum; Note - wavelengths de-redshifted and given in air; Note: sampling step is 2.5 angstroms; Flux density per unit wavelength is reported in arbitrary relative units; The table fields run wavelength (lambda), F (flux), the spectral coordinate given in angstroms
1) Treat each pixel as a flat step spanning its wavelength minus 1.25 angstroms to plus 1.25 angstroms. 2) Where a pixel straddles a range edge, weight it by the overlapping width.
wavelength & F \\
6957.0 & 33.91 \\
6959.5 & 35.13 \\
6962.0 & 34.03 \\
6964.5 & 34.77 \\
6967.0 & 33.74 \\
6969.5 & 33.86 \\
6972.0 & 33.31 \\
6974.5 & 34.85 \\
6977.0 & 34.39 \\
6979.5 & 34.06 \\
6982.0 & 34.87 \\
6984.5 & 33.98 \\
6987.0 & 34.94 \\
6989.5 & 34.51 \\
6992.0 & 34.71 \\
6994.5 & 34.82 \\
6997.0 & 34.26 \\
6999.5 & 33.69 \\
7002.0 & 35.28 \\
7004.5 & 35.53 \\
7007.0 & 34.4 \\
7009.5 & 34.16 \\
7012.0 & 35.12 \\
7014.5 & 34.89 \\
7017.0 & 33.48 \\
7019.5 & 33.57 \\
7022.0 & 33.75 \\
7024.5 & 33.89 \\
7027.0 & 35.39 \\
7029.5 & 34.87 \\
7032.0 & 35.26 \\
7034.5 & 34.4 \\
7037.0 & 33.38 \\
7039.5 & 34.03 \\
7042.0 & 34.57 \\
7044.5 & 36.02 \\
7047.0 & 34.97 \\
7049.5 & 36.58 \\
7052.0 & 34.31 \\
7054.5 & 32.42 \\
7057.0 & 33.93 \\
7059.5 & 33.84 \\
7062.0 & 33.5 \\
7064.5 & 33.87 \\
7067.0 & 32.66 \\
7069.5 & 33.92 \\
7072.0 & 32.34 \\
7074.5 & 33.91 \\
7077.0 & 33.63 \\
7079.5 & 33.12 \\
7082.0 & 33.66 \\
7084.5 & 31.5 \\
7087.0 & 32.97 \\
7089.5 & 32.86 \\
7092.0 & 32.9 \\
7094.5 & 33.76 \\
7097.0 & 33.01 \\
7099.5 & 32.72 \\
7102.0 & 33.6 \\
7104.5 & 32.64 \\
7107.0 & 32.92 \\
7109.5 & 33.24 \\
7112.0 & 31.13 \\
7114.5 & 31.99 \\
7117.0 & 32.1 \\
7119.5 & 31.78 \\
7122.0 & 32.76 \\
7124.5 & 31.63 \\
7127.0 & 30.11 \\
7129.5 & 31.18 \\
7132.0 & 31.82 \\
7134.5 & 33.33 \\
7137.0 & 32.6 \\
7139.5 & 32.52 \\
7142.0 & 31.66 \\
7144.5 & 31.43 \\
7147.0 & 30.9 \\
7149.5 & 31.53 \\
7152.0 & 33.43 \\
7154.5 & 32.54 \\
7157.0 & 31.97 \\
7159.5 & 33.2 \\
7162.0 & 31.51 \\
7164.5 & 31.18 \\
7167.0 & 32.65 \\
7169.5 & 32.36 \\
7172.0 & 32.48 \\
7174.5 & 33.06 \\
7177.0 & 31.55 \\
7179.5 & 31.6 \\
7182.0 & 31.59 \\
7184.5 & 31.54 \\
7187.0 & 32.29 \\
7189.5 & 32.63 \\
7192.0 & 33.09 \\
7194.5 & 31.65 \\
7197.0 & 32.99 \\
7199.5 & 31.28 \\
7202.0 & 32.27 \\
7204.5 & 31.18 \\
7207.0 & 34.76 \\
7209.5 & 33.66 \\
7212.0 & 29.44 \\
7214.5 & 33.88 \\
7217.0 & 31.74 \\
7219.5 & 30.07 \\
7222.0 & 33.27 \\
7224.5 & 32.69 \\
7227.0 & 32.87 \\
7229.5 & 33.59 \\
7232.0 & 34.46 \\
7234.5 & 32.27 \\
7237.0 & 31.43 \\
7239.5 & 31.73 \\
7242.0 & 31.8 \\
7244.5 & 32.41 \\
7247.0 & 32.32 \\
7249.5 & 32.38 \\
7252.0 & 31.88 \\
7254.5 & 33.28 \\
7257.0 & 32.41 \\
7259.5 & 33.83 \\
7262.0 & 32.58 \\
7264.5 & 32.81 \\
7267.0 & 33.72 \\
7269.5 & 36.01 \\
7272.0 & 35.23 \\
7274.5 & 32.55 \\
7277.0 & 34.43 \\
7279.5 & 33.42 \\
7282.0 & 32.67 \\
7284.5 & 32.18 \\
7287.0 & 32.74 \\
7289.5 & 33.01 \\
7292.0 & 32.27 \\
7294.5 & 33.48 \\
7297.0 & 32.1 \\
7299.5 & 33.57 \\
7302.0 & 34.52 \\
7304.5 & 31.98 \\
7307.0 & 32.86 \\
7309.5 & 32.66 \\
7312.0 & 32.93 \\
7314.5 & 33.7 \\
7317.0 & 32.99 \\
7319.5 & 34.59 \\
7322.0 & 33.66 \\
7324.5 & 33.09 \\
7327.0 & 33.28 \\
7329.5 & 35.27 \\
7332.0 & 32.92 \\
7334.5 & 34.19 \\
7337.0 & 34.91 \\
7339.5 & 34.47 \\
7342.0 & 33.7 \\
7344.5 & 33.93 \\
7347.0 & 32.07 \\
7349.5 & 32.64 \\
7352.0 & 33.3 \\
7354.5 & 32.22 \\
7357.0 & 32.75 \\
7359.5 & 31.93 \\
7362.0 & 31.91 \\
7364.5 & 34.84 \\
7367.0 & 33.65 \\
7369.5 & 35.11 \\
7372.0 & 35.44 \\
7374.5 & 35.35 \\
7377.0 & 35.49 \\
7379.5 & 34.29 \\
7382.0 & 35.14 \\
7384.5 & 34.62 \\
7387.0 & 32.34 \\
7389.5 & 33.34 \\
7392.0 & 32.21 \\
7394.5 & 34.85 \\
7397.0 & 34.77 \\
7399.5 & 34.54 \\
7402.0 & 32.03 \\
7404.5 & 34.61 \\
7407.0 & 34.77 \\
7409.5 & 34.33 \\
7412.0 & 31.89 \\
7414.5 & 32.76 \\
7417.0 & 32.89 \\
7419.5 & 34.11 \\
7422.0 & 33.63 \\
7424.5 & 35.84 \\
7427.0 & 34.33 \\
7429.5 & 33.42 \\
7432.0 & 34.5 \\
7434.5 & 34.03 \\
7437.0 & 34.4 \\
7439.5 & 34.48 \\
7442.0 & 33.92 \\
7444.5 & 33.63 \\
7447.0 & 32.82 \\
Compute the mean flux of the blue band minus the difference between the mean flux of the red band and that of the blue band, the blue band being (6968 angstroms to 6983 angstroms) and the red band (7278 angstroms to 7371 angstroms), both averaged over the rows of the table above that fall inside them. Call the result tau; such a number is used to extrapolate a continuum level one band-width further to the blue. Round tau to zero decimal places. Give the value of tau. 35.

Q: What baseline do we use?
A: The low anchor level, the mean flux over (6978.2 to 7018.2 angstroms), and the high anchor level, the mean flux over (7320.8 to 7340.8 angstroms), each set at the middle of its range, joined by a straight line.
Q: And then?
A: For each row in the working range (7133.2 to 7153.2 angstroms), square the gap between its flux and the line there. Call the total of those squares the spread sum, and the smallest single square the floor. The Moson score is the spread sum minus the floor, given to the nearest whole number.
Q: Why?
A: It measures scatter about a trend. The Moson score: 41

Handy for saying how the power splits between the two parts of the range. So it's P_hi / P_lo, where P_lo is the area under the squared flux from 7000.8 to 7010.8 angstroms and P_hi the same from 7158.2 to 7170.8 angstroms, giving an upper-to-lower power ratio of 1.1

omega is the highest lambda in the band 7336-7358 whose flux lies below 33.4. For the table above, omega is 7357.0 angstroms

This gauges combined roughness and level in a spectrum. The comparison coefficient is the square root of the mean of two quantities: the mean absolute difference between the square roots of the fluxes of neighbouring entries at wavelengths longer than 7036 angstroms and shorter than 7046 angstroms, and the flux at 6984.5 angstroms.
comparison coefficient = 4.13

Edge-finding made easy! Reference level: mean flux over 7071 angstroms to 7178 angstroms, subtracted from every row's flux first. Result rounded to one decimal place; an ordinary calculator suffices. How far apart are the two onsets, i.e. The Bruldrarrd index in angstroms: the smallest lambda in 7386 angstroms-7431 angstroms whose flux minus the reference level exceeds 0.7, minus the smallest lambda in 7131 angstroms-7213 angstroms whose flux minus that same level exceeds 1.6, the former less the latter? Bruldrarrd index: 182.5 angstroms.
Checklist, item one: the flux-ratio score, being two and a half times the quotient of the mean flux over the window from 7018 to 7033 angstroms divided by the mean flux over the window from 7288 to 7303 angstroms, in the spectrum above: 2.60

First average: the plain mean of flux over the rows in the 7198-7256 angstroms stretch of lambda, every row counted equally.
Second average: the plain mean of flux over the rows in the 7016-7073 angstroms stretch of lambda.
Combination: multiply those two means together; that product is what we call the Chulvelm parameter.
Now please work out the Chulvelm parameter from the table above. 1105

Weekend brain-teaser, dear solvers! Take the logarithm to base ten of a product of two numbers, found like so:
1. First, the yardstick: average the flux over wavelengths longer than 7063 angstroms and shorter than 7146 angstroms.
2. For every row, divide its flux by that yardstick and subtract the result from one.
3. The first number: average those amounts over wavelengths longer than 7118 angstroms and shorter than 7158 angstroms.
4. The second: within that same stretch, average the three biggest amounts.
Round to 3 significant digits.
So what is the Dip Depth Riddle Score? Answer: -2.96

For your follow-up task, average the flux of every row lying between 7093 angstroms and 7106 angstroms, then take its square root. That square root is 5.76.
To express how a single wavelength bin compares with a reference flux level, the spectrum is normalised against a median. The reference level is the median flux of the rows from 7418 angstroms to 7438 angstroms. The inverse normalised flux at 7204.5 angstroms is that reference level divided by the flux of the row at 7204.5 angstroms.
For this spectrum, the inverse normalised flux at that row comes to 1.10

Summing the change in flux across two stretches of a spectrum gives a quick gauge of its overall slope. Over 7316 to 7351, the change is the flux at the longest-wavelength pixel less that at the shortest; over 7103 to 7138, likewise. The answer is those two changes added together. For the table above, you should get 0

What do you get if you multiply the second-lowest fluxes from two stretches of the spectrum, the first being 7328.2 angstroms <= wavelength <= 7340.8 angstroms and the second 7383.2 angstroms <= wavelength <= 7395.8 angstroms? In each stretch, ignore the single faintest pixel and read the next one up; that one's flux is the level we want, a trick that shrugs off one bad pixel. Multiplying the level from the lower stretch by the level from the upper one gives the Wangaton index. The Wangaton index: 1106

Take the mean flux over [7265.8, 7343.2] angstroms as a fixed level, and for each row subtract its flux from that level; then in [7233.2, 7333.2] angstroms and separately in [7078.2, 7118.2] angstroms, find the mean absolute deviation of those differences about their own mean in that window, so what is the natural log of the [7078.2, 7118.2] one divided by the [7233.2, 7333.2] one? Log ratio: -0.4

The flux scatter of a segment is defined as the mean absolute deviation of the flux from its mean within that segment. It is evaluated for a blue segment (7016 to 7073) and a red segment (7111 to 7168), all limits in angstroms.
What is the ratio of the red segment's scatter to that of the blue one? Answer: 0.82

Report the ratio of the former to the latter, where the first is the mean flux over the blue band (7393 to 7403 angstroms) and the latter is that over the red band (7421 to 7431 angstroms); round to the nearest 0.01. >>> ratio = 0.99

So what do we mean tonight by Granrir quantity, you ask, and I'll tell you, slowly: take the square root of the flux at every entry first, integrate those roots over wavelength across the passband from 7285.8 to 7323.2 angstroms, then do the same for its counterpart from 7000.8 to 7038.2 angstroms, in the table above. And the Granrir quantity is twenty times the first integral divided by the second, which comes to 19.6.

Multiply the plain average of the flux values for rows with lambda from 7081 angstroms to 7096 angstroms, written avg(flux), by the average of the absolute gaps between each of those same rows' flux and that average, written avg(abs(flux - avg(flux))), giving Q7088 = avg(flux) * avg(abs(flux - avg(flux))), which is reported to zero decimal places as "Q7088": 17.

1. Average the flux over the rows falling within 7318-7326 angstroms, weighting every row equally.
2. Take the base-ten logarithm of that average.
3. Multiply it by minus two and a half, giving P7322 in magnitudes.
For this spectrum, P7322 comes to -3.82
